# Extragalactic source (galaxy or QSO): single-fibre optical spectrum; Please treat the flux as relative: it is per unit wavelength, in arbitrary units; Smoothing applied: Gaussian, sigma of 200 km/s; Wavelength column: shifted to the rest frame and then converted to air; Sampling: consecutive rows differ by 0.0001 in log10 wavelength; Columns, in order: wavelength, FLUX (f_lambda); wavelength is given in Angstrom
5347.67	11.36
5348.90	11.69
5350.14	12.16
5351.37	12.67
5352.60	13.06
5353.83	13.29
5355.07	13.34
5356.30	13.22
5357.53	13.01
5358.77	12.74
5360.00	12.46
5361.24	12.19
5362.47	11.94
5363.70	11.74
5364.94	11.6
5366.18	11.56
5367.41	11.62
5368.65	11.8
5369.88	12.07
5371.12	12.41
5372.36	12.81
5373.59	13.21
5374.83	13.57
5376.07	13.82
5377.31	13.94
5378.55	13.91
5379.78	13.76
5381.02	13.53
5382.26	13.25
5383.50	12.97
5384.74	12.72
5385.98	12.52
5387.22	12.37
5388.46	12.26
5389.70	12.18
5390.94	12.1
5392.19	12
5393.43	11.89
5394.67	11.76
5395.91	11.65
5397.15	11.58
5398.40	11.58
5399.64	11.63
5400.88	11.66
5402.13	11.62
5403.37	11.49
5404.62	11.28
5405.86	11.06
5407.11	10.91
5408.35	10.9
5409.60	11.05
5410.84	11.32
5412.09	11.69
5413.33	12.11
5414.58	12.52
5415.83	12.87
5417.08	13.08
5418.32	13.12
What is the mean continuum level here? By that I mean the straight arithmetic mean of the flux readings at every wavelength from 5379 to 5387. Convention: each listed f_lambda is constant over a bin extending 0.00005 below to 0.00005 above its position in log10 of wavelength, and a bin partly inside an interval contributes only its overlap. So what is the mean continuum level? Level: 13.1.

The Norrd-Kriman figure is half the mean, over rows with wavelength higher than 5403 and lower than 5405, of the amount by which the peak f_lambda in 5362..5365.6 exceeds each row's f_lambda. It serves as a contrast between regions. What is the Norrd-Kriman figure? 0.28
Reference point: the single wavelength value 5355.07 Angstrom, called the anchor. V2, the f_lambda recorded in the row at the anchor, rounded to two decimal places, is 13.34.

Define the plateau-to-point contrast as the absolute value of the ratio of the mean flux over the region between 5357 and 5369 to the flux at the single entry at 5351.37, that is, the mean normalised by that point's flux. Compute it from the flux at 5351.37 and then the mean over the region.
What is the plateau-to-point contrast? 0.95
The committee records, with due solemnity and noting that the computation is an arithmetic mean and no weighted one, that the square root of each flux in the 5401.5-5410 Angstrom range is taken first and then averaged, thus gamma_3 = 3.34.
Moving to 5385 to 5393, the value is 3.50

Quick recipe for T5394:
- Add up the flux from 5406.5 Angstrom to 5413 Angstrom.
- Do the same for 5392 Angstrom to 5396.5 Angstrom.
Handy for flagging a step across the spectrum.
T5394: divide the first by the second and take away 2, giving -0.8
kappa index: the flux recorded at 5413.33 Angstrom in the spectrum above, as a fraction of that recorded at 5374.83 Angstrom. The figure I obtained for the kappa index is 0.89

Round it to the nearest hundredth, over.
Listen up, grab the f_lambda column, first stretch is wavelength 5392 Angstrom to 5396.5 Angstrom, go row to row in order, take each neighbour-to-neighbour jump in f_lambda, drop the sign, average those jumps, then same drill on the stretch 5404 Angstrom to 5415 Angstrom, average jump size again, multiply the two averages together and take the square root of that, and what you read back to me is 0.17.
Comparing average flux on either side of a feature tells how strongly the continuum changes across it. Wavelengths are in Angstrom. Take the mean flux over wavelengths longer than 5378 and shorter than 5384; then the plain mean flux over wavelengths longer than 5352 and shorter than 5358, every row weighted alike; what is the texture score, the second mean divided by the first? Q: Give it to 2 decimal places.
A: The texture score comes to 0.98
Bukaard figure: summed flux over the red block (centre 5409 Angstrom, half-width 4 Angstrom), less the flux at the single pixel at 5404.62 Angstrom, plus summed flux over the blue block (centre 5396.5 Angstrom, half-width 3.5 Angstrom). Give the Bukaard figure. 126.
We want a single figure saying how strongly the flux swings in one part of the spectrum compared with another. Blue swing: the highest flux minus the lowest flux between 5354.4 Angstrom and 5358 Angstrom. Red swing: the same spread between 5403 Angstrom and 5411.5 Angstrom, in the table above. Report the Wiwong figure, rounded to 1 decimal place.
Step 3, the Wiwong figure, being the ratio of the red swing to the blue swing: 1.8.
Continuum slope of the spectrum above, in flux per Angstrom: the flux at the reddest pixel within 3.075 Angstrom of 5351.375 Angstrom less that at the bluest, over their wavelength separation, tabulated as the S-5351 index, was 0.32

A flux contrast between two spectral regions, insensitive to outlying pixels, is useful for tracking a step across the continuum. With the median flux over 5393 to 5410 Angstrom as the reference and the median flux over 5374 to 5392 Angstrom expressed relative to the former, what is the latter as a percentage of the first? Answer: 113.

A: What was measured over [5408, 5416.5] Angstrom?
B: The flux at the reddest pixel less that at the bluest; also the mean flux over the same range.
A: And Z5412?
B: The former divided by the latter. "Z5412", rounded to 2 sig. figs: 0.17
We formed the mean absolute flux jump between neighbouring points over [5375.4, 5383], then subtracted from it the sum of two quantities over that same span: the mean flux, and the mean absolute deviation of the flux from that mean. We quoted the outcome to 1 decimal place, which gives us -13.7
